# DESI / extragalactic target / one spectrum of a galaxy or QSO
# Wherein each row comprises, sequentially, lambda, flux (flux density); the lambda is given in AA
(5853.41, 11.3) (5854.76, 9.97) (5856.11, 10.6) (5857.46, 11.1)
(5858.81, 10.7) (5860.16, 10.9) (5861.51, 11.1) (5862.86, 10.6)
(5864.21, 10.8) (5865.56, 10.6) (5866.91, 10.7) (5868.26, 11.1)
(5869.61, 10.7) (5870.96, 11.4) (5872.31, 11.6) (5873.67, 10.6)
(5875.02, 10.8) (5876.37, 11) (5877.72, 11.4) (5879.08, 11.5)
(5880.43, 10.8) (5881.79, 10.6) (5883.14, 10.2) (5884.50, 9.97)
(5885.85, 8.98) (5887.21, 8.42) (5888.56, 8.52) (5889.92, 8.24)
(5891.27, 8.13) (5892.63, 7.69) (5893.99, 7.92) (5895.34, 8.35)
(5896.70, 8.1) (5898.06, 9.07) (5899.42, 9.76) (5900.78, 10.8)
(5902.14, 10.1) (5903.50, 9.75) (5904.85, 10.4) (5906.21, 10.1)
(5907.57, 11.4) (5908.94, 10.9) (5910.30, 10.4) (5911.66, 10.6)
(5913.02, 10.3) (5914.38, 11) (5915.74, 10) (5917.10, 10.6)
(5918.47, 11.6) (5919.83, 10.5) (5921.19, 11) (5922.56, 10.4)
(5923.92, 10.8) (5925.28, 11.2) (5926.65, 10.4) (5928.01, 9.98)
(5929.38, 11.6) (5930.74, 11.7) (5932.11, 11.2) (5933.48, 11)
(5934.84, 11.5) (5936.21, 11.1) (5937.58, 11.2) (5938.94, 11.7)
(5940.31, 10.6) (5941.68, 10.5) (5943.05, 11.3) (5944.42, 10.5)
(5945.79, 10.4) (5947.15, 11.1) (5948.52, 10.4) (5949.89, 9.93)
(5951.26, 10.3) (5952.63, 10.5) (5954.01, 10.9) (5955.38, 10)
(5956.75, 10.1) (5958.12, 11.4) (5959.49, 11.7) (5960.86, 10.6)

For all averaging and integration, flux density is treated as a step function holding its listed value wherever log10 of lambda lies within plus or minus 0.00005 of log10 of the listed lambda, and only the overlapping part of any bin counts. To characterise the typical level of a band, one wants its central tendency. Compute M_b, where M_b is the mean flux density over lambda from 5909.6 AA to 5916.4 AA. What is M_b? 10.5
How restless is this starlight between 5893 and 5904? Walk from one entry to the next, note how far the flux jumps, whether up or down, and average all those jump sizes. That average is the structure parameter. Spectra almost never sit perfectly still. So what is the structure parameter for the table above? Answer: 0.63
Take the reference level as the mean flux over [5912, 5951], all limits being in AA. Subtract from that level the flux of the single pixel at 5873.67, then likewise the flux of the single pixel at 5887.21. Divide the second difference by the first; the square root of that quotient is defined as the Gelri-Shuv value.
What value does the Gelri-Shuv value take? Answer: 3.2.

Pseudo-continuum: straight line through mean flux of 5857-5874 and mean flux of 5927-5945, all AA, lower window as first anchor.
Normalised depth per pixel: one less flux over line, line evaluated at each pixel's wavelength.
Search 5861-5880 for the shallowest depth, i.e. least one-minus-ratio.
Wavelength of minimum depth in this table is 5872.31 AA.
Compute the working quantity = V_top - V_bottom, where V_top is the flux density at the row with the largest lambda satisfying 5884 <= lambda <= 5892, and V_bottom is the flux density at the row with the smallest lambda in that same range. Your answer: -1.8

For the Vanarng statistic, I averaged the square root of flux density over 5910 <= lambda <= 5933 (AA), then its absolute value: 3.28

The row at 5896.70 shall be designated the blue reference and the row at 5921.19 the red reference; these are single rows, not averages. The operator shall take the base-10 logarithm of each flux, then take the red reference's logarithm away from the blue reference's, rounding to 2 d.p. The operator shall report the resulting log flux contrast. -0.13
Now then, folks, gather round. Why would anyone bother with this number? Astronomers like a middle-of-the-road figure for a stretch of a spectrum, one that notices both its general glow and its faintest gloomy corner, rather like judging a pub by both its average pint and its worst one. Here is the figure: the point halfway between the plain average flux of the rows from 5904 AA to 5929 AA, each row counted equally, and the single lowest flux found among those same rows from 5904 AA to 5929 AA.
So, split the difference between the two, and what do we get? 10.3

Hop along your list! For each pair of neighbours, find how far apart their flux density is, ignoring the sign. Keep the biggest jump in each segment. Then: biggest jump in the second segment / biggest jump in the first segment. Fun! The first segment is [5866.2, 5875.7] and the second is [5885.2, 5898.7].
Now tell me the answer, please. 0.97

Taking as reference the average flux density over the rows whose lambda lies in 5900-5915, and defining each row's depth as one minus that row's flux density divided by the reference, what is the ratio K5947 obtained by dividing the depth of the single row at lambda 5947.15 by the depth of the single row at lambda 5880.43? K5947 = 2.1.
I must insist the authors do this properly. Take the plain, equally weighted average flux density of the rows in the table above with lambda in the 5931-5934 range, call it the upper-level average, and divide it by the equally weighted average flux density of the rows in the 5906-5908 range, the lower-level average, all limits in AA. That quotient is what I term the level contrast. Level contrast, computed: 1.03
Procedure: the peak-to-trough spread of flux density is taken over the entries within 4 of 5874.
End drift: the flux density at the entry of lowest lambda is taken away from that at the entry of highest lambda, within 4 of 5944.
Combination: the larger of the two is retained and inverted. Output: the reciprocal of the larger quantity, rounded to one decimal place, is 1.0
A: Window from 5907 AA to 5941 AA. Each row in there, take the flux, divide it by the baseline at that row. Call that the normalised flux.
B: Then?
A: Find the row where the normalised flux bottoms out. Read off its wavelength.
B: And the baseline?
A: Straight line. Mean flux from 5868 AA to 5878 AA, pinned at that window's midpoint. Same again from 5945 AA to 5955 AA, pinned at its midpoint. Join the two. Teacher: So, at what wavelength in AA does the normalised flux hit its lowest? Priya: 5915.74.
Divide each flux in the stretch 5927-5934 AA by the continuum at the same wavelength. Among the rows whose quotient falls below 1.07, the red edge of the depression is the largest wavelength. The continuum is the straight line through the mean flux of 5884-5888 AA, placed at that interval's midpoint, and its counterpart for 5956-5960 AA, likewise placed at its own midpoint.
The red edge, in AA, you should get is 5933.48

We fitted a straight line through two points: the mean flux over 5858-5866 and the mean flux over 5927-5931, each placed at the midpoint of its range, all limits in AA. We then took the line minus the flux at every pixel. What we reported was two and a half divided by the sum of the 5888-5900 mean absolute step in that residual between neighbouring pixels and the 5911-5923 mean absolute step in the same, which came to 2.17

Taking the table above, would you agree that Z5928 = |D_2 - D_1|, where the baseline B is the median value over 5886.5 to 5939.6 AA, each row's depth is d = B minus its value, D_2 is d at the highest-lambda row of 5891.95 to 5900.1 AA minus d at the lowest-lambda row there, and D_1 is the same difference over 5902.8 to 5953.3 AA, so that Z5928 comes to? 1.3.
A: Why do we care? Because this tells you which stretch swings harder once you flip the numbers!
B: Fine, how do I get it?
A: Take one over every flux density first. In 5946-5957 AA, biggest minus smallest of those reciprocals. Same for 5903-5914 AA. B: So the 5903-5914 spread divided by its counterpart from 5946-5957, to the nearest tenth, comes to 1.4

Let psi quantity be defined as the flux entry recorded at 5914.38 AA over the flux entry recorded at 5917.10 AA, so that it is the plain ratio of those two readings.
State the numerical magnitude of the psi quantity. 1.04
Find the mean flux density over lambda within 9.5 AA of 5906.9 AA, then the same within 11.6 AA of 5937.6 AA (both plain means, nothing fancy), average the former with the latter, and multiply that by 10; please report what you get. 106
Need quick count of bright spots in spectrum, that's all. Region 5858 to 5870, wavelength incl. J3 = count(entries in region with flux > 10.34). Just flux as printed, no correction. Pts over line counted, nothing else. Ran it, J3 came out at 9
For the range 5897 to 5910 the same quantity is 4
